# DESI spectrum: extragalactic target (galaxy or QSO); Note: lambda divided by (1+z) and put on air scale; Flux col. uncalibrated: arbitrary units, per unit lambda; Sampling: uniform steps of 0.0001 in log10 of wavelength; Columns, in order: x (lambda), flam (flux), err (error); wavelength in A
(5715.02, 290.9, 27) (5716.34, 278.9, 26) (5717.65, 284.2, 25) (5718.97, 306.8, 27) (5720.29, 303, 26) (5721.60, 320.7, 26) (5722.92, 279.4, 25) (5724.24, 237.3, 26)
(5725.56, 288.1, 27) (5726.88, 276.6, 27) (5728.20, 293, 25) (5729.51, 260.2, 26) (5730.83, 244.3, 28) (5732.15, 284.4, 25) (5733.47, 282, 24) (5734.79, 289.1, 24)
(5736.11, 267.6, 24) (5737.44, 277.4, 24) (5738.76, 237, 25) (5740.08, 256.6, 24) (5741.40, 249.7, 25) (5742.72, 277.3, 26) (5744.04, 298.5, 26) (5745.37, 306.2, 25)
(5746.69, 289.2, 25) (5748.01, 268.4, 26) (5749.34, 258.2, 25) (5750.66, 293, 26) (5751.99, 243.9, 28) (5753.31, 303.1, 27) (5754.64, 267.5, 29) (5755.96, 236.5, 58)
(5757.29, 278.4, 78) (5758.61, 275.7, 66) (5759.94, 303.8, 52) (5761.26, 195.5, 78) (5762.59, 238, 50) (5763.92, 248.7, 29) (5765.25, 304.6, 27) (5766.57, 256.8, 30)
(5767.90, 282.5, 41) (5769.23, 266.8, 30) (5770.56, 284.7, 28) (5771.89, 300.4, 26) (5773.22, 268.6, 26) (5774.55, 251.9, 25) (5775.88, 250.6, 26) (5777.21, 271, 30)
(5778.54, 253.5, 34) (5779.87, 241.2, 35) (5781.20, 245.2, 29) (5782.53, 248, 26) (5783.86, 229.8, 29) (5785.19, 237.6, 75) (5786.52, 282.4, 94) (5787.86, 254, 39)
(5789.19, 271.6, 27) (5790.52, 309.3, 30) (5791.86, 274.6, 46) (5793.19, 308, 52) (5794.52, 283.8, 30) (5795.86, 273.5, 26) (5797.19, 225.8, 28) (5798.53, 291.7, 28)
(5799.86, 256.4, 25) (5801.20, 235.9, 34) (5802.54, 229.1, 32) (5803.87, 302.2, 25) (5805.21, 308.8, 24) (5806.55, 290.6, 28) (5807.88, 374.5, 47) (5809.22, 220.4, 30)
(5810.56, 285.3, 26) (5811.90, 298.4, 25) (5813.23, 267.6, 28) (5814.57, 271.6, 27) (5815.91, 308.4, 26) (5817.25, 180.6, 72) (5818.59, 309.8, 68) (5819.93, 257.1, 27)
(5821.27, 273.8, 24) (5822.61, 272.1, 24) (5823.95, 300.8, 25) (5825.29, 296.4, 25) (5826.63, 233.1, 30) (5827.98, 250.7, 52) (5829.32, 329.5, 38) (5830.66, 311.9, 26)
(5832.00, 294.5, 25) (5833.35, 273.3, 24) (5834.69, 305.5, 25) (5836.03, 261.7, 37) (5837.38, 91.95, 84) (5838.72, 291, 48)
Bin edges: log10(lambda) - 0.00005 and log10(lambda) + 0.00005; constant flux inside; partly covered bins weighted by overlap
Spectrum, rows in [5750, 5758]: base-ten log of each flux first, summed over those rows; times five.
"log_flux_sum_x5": 72.9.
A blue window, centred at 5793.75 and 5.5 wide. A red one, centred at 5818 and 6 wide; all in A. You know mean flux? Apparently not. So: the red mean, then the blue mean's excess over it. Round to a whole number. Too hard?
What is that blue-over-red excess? 21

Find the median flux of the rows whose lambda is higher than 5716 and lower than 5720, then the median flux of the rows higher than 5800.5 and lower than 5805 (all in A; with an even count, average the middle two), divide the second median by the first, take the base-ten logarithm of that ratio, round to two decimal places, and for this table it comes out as -0.08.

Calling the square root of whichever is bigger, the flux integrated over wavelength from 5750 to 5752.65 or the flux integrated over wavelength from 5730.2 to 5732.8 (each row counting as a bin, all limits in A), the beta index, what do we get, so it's 26.7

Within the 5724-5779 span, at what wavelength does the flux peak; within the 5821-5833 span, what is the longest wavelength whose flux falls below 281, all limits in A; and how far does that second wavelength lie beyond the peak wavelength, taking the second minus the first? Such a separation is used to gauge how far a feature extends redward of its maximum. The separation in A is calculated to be 82.6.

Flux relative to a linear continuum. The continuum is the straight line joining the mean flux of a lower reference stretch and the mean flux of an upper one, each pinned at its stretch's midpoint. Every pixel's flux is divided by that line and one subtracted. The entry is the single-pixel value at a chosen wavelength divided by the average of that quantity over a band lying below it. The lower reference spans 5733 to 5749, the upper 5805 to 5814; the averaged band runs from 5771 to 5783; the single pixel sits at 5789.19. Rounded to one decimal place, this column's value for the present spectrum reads 0.6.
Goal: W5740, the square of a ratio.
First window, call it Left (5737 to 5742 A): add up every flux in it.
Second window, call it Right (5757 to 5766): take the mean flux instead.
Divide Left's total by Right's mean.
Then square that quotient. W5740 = 15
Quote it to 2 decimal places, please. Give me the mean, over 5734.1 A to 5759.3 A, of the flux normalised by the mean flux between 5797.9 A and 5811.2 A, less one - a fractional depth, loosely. -0.03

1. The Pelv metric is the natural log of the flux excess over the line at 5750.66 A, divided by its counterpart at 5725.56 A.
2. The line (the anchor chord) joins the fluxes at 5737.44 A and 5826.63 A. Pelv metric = 1.5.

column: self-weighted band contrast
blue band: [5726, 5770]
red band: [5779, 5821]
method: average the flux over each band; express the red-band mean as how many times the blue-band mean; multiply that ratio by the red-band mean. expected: 270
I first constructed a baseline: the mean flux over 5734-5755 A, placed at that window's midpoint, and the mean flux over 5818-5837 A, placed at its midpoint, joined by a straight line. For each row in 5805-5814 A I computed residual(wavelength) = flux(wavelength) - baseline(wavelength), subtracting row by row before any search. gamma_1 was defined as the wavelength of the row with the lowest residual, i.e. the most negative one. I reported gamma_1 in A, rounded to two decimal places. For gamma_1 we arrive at 5809.22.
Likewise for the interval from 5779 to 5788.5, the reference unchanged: 5783.86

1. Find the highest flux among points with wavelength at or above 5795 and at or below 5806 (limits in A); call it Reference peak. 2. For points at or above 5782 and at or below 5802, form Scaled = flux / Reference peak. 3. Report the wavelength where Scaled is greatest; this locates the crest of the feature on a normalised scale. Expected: 5790.52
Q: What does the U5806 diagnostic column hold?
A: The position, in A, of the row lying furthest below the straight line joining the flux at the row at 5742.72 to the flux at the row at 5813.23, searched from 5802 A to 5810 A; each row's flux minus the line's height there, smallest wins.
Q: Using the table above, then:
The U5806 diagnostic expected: 5809.22 A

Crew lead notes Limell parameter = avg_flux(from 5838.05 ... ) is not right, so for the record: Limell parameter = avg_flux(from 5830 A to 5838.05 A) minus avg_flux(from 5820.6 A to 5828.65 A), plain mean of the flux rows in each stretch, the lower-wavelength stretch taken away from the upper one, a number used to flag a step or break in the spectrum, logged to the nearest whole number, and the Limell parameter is -15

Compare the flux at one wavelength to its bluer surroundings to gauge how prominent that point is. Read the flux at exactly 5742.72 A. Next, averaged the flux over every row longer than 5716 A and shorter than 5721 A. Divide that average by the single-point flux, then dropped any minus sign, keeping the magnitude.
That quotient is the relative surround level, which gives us 1.06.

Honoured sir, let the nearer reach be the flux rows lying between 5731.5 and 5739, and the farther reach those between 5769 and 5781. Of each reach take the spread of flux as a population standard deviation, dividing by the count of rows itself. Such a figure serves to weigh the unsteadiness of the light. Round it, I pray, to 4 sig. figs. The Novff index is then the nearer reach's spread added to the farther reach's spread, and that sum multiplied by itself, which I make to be 1220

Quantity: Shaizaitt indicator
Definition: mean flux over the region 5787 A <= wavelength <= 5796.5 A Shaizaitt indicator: 282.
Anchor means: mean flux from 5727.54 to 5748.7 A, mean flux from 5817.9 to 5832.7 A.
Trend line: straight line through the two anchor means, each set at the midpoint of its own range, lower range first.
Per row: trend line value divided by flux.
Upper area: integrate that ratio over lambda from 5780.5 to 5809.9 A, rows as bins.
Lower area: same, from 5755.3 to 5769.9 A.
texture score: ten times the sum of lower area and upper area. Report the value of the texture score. 466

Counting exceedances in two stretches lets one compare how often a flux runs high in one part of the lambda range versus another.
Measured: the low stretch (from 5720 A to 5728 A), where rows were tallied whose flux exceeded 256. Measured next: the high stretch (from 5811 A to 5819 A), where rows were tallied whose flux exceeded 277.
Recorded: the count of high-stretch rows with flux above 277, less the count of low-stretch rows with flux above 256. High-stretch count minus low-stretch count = -2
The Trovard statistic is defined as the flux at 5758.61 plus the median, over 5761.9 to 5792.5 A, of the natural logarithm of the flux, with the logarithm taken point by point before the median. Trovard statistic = 281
